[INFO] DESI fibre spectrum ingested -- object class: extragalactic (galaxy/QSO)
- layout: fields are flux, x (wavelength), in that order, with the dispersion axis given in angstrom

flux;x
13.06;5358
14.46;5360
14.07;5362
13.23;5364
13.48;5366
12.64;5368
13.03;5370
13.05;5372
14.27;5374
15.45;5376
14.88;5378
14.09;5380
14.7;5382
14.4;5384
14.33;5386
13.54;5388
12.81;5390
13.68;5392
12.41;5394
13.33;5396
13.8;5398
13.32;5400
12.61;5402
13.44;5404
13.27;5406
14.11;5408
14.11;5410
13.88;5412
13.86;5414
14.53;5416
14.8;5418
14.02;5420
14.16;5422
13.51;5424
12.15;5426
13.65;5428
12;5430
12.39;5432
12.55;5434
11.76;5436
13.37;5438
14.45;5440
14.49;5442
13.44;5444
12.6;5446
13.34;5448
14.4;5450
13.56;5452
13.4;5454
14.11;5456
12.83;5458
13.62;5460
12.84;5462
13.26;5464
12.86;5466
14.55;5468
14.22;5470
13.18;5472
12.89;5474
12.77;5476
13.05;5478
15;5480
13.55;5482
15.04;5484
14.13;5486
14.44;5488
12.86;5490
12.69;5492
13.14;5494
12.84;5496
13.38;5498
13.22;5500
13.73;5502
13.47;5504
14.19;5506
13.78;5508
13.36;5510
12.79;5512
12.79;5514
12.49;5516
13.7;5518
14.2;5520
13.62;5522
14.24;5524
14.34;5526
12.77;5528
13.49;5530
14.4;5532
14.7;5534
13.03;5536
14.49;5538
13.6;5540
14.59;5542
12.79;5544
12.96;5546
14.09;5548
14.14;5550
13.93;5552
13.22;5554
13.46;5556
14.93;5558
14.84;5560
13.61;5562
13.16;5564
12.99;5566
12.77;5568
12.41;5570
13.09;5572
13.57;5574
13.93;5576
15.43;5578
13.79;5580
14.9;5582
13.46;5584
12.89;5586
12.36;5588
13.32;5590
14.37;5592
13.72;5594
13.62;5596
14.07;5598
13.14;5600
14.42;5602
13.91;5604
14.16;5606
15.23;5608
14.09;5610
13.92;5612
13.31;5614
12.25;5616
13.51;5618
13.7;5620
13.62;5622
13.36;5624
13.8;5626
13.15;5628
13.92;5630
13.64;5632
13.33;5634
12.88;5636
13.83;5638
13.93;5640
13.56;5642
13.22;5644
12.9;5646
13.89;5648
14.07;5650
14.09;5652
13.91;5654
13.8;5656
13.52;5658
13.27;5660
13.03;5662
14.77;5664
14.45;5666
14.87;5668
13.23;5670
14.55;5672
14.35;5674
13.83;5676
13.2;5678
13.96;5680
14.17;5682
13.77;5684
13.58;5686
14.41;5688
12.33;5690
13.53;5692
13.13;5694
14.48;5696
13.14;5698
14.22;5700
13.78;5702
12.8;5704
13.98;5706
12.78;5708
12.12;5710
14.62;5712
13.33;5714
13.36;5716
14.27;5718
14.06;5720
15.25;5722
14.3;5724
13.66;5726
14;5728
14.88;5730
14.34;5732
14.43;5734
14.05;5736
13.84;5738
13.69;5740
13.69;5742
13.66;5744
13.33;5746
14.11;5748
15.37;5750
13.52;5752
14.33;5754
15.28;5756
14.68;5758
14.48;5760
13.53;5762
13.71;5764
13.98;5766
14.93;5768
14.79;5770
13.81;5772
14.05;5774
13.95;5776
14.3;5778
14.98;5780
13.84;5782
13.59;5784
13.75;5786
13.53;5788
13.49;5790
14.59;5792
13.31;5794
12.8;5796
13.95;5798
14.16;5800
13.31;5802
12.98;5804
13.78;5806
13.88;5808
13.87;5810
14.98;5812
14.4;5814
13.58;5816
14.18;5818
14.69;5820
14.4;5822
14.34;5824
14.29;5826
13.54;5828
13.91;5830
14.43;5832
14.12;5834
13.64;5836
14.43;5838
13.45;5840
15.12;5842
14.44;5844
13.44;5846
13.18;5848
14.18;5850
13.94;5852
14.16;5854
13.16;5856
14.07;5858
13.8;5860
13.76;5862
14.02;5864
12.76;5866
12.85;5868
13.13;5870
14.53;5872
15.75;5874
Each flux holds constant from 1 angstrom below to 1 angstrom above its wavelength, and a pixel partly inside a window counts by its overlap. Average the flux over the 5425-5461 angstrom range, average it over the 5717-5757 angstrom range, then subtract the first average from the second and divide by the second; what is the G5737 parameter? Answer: 0.069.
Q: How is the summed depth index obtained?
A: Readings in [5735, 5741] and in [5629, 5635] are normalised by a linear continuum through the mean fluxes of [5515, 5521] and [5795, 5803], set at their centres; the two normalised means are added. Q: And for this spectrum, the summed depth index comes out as 2.03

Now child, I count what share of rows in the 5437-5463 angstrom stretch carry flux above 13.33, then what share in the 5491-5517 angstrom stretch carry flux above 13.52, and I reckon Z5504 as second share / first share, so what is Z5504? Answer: 0.30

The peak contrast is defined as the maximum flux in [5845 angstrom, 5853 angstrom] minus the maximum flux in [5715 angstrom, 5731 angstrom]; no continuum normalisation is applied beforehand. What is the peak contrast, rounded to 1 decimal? -1.1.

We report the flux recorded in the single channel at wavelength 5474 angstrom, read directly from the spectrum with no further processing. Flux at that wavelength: 12.89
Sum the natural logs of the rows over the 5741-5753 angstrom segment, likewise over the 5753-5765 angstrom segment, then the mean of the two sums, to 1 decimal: 15.9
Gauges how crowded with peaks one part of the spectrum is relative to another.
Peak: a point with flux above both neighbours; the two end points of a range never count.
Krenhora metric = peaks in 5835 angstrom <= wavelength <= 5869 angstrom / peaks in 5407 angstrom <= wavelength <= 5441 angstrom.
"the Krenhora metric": 1.5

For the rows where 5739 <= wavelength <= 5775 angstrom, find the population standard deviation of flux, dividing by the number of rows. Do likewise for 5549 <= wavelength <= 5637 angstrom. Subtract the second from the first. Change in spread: -0.10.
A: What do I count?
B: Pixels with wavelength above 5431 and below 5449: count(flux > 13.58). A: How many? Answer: 2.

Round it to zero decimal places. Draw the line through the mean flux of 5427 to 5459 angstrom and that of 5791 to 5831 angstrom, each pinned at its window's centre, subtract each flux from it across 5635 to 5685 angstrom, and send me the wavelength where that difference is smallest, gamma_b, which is 5668 angstrom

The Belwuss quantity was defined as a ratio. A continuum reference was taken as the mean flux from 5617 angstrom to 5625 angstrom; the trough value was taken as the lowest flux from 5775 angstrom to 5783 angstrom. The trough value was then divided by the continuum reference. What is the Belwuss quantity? 1.02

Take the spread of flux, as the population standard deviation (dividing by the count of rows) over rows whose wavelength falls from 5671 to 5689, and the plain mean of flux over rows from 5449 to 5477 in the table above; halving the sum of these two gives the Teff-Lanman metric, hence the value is 6.9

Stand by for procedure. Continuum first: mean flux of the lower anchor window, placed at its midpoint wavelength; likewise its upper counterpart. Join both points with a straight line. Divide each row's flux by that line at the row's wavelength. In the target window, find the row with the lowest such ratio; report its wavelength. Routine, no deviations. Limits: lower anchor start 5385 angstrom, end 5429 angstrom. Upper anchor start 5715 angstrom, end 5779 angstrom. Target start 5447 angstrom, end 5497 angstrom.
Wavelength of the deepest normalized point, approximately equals 5492 angstrom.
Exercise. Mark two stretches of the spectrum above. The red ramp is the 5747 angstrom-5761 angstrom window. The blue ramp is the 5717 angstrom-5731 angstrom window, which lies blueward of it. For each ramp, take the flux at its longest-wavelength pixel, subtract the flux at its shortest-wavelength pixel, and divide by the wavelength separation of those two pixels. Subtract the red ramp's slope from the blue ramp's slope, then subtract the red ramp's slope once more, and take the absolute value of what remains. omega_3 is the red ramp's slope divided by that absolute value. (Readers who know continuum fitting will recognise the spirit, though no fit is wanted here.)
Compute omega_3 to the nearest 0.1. 2.8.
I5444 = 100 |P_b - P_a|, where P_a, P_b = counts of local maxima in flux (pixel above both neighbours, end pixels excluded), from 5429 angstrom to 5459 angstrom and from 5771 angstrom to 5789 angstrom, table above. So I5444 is 100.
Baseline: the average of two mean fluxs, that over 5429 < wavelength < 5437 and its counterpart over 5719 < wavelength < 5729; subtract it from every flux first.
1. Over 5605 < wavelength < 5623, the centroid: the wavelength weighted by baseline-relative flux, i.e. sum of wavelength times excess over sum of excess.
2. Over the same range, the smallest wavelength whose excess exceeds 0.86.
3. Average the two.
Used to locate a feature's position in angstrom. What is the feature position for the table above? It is 5608.0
